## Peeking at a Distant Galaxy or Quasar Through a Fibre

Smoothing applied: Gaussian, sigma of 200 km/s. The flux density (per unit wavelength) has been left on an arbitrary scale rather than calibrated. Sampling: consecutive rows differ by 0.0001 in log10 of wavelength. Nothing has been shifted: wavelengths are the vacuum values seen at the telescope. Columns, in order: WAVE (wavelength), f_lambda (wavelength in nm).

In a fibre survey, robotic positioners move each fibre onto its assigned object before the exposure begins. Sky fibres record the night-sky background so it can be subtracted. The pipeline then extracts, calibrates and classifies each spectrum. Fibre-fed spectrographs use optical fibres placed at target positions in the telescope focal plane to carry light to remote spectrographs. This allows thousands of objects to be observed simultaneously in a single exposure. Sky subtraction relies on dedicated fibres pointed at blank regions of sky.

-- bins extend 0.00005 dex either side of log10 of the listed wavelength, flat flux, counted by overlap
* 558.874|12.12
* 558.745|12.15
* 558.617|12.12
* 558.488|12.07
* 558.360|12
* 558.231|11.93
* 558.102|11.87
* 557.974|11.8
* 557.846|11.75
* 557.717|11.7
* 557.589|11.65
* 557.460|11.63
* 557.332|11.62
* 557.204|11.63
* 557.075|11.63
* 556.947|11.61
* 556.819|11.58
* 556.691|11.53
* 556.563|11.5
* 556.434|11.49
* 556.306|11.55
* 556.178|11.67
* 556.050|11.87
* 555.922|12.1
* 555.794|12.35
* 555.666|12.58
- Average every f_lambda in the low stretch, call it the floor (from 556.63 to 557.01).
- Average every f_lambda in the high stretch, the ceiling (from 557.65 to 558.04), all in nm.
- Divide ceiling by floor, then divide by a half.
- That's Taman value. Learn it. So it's 2.03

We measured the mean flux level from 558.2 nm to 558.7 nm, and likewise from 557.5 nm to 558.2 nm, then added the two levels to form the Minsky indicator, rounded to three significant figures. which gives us 23.8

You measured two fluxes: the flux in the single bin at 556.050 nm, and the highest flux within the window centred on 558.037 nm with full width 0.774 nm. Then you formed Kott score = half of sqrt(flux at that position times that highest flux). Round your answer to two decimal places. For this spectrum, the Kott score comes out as 5.97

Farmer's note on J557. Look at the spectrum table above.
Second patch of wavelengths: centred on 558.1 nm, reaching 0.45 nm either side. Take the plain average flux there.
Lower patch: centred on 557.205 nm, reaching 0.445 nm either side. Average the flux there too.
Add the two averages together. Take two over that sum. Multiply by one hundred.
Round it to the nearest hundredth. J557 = 8.51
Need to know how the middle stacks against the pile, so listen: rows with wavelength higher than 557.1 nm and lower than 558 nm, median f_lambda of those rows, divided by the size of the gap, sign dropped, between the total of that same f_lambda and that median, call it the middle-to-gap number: 0.166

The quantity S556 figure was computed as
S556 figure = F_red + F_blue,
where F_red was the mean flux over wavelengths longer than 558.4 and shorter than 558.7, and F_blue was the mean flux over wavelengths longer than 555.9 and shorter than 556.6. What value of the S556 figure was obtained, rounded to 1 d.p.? 23.8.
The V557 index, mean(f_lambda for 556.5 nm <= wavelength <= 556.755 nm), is 11.5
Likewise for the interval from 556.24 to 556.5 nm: 11.5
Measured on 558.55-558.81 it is 12.1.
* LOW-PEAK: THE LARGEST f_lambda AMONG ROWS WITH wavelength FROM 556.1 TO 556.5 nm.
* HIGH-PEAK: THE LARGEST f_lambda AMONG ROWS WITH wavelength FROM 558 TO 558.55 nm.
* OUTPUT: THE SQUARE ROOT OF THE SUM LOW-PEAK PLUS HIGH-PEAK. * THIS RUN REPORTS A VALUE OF 4.87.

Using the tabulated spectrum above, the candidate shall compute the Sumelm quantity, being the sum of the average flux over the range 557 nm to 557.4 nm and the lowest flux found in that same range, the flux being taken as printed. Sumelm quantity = 23.25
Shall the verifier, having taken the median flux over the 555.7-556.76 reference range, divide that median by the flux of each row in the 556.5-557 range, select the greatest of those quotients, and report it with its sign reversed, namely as -1.01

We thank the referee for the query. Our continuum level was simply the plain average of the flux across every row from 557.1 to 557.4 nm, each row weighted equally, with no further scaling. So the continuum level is 11.6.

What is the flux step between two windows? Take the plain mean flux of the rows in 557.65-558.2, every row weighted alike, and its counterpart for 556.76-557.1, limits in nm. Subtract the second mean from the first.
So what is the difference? 0.17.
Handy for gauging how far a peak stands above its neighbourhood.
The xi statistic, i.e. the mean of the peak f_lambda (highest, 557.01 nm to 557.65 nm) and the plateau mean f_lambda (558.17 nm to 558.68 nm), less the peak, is 0.19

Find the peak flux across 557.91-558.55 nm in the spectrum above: 12.07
